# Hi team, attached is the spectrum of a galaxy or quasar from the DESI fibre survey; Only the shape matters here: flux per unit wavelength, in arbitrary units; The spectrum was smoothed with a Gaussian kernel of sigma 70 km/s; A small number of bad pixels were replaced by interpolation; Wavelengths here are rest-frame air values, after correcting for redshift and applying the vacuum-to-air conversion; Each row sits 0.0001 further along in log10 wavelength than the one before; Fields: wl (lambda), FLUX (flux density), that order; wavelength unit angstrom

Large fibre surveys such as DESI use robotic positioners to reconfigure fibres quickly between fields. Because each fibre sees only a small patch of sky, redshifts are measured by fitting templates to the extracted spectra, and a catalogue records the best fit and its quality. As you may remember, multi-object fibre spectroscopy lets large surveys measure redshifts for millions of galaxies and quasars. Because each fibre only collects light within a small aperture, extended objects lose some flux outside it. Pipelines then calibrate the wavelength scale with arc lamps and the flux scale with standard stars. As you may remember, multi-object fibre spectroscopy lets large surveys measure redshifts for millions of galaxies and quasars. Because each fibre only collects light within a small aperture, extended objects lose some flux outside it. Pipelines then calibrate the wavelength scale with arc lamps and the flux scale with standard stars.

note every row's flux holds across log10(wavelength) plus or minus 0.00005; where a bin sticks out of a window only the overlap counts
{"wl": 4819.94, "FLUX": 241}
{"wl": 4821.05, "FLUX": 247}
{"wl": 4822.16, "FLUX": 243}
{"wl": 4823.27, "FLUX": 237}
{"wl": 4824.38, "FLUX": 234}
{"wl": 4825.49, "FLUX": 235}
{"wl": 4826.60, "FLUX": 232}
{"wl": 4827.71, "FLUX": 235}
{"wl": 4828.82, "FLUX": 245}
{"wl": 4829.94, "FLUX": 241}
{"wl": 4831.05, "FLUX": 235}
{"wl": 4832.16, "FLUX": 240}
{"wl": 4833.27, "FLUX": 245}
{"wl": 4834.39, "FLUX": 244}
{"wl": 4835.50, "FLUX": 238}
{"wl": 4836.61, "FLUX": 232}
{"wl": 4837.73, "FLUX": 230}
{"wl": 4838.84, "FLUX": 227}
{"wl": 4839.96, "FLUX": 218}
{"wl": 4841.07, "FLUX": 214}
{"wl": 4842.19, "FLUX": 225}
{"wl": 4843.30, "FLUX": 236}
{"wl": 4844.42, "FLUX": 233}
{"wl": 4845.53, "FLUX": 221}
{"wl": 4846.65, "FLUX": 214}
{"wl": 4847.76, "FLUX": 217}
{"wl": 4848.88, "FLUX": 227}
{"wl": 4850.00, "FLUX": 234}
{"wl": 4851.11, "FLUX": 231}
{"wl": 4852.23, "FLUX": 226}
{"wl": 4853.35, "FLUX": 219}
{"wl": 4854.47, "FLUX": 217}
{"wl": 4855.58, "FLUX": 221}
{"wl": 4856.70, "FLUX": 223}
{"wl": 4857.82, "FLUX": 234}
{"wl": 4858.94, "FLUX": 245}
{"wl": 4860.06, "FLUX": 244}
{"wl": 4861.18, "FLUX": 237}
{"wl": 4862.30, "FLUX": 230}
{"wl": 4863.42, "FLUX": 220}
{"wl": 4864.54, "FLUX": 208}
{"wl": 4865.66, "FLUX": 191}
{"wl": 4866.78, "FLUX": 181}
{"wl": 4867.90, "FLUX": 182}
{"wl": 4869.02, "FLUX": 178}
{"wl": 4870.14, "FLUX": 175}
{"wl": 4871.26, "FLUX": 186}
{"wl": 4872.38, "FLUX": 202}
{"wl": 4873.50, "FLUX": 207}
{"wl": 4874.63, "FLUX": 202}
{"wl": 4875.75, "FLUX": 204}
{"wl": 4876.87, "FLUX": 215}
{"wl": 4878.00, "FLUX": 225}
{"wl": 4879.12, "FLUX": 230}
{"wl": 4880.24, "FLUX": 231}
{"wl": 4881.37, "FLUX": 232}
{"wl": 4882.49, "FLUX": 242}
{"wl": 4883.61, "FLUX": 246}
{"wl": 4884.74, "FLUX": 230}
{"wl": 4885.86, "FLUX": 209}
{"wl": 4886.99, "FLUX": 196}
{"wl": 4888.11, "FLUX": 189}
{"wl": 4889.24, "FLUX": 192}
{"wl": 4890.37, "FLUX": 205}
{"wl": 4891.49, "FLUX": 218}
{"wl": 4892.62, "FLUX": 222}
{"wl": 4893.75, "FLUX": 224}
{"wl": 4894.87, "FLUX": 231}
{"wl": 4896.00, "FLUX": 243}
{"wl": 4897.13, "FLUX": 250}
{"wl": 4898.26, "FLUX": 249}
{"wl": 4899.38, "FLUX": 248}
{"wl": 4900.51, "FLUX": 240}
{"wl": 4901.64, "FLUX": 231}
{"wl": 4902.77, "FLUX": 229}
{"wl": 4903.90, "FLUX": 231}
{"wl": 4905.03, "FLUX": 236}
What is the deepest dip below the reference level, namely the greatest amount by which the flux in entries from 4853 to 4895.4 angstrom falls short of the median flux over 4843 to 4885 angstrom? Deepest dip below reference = 47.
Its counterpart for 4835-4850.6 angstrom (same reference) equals 8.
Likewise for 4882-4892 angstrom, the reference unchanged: 33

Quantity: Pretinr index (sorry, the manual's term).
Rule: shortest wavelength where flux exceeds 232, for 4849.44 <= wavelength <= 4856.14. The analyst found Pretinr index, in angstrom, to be 4850.00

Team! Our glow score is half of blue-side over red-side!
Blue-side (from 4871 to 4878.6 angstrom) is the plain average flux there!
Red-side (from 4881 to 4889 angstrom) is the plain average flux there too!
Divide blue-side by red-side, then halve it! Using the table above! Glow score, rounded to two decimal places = 0.47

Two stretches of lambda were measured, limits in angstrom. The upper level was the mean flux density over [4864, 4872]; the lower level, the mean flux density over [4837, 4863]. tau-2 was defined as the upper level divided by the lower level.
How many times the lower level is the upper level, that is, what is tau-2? 0.82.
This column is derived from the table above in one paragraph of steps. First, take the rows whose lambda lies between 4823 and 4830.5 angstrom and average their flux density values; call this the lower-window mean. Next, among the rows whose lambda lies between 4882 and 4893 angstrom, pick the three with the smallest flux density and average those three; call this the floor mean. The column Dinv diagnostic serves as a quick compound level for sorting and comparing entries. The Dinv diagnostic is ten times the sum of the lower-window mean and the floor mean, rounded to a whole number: 4293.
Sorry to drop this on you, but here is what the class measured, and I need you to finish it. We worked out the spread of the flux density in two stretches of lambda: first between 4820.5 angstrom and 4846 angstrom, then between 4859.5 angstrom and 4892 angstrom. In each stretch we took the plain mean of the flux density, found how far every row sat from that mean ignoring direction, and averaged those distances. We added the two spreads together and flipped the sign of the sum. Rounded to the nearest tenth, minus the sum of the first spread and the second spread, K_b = -24.7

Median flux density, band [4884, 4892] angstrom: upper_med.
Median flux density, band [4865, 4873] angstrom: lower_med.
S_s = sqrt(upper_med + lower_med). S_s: 19.7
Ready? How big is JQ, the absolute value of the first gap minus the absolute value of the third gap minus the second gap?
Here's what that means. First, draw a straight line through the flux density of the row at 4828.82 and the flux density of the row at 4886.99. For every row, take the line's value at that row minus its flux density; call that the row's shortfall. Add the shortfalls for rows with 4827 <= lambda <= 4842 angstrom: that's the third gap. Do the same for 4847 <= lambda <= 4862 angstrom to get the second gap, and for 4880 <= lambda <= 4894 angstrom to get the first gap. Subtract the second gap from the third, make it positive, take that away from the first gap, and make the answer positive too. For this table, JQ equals 439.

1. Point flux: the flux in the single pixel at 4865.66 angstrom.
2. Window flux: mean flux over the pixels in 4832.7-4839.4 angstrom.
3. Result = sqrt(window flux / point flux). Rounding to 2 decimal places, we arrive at 1.11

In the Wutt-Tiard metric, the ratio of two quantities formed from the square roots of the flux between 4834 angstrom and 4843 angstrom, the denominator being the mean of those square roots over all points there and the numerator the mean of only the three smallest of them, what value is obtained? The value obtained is 0.979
